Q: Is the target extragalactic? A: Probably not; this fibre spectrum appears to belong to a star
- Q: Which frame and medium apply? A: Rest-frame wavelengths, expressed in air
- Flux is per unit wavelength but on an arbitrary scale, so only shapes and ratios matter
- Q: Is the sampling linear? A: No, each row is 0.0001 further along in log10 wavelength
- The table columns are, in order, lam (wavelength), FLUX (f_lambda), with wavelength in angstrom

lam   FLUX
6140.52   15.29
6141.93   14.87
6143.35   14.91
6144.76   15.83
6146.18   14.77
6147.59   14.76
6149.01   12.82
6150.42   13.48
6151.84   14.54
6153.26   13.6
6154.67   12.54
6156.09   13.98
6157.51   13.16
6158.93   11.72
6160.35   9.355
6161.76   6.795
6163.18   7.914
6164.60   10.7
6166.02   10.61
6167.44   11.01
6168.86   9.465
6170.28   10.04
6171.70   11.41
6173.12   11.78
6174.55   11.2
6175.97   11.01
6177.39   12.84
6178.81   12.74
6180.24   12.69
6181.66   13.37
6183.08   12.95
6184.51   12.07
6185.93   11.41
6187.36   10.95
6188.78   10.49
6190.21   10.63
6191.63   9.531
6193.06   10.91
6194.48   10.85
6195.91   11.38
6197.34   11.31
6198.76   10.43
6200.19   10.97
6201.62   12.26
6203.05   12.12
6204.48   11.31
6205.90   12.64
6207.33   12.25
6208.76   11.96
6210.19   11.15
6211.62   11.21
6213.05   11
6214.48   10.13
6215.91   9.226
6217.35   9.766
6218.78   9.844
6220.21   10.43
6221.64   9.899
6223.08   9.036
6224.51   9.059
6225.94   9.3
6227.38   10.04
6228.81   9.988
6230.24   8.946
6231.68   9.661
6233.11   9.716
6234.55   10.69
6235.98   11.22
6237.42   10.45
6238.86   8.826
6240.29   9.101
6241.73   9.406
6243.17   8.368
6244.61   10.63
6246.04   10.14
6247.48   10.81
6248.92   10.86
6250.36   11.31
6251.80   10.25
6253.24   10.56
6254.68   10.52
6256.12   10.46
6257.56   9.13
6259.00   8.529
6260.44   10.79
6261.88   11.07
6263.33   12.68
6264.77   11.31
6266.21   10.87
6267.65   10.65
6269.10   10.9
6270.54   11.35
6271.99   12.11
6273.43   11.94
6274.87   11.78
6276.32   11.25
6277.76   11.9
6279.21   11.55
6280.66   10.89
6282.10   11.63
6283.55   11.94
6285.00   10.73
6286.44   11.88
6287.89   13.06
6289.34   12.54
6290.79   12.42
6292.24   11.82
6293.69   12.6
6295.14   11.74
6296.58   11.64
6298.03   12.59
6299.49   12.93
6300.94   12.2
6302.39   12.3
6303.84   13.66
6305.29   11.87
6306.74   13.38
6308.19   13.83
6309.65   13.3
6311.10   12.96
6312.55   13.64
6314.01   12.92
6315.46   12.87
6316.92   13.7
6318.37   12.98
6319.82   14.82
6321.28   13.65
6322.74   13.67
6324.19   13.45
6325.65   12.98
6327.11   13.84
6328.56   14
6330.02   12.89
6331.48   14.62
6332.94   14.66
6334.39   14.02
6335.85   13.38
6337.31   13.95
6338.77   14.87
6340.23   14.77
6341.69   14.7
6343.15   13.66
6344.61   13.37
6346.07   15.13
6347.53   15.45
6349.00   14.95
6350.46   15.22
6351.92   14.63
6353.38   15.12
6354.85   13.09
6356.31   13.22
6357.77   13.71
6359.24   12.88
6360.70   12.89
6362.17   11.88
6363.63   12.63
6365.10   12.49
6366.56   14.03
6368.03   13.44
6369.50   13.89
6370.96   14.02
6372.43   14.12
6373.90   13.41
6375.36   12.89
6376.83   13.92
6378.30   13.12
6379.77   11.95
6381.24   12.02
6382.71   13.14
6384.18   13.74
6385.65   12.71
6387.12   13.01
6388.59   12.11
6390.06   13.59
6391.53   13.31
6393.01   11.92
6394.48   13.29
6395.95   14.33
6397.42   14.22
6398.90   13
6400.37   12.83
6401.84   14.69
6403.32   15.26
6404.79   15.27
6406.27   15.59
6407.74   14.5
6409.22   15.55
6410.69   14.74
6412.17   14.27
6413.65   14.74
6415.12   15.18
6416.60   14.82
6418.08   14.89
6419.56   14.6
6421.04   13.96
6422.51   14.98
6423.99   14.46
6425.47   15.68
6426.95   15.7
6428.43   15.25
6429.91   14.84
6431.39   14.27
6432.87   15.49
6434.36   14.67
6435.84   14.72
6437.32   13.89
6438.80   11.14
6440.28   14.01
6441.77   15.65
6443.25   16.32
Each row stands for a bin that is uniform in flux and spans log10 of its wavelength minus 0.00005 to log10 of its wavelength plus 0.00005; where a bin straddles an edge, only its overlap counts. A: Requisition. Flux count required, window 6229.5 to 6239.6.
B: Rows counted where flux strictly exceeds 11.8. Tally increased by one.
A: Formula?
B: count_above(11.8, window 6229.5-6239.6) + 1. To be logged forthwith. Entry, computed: 1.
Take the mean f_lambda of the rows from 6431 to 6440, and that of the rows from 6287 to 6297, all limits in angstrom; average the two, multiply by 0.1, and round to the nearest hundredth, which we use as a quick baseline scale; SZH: 1.31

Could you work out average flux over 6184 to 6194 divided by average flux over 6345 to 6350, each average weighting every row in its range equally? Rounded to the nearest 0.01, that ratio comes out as 0.72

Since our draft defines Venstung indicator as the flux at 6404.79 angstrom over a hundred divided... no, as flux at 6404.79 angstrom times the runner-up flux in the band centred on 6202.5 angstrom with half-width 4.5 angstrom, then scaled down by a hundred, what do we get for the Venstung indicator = 1.87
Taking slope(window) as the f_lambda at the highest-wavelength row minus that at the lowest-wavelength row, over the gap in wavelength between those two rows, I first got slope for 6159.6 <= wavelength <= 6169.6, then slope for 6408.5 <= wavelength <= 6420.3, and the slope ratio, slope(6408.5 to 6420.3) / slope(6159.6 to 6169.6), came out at -7.1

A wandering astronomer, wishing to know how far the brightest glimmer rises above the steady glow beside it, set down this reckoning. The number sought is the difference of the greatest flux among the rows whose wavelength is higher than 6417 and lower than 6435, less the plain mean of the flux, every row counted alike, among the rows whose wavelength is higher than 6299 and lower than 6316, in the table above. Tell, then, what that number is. 2.7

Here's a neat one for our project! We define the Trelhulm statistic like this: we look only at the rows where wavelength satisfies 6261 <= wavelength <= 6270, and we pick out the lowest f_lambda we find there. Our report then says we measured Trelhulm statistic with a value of 10.65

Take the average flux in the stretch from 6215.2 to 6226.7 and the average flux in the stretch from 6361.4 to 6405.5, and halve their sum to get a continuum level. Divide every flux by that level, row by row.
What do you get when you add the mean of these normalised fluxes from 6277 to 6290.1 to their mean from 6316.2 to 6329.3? 2.22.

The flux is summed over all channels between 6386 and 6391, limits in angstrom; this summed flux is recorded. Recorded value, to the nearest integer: 39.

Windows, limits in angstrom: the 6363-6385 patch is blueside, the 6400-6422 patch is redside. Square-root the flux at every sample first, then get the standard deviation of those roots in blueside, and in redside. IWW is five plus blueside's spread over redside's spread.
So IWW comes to 6.10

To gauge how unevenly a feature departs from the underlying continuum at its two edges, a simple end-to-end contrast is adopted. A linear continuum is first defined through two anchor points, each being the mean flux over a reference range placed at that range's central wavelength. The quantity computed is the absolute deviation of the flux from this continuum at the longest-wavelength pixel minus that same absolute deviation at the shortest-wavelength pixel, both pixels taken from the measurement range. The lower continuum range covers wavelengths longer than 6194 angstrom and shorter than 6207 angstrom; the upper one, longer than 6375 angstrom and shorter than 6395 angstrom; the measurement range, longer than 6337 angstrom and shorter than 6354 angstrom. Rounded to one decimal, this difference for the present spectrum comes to 1.0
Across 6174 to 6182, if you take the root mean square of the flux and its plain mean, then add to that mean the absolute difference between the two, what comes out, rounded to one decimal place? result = 12.3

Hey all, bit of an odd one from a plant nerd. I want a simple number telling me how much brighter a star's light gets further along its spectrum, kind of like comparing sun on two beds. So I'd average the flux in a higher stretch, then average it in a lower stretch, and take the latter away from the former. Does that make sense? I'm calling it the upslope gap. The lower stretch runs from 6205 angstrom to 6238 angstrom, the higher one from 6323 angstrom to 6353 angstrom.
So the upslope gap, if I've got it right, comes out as 3.9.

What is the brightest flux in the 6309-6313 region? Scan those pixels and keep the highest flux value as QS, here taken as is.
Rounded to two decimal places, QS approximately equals 13.64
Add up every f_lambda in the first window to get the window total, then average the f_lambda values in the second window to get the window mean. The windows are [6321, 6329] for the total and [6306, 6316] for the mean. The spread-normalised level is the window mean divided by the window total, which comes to 0.163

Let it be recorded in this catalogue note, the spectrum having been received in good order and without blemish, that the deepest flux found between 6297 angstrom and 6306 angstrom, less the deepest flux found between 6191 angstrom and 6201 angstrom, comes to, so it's 2.3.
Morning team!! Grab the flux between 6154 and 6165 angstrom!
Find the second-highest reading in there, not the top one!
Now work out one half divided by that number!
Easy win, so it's 0.038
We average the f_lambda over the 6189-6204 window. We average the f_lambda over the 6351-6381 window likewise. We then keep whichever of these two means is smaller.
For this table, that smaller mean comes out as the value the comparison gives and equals 11.0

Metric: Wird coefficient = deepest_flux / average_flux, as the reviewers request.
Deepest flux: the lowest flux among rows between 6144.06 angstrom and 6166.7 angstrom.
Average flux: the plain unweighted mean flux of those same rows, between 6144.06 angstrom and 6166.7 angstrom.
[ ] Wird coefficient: 0.553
